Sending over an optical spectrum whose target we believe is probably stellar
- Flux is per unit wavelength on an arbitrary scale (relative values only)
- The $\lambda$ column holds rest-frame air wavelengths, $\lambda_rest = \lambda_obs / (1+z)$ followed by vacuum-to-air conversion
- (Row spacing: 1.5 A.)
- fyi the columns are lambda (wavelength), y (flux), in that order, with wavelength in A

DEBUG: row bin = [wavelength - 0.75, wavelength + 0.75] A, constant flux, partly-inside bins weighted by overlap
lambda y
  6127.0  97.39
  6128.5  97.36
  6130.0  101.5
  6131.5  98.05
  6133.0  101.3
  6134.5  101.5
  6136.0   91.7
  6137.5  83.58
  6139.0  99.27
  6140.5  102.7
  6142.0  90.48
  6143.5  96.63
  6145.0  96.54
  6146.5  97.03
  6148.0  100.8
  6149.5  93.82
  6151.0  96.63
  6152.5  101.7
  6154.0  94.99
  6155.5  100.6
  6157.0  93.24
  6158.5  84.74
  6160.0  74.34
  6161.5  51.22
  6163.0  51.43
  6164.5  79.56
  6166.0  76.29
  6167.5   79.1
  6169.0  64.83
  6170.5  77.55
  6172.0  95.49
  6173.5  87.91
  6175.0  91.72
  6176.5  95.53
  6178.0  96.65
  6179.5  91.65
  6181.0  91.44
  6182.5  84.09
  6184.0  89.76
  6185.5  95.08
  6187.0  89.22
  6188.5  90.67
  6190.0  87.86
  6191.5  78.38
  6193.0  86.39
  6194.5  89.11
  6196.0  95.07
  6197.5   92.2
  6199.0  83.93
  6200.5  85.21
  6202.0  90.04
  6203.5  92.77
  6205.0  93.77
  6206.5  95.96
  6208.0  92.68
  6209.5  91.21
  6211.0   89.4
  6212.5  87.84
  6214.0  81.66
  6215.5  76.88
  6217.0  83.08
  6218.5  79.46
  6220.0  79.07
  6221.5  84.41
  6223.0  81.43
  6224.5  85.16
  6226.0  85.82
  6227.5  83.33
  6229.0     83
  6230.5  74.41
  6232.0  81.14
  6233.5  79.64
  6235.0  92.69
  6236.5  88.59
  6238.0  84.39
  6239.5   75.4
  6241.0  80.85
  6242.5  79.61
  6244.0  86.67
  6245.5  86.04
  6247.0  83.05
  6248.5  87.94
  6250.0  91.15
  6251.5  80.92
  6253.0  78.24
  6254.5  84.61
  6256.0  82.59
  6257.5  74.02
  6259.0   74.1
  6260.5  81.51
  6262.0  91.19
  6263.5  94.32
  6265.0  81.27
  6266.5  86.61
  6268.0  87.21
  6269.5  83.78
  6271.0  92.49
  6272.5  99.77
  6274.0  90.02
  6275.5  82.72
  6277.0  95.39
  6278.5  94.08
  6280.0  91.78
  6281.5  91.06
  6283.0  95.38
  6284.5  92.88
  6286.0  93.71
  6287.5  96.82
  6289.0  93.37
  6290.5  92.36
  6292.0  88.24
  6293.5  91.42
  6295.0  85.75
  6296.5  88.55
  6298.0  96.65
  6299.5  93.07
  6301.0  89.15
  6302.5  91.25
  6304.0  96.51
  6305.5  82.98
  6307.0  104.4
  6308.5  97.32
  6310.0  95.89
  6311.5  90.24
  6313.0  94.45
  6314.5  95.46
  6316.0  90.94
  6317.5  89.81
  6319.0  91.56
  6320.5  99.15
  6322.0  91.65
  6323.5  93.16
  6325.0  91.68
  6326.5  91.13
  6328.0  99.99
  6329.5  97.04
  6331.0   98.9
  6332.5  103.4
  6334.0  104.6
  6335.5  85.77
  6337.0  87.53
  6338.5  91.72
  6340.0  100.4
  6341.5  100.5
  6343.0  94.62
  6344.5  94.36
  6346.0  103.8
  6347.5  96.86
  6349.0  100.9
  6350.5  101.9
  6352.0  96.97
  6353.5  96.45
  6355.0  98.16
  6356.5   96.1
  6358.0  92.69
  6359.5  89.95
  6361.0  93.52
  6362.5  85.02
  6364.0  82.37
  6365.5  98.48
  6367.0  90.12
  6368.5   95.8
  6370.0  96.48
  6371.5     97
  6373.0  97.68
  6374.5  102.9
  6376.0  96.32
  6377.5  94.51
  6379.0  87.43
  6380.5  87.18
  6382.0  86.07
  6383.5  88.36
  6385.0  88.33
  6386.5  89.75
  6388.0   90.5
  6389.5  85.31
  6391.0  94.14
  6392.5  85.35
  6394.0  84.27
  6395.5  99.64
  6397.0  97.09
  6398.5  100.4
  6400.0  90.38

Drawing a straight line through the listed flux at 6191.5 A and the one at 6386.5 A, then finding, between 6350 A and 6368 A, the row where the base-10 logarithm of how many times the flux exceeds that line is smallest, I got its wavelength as 6364.0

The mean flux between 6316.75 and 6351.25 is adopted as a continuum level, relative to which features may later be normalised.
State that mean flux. 96.1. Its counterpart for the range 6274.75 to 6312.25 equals 92.4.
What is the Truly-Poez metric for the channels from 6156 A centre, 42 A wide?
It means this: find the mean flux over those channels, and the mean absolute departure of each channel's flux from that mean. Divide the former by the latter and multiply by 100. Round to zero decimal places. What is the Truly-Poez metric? 805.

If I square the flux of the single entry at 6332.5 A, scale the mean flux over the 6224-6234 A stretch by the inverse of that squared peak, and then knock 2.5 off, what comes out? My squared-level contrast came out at -2.492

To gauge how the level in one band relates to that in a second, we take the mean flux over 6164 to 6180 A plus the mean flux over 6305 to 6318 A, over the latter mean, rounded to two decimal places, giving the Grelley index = 1.91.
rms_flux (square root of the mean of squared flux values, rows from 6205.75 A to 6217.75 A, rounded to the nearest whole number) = 88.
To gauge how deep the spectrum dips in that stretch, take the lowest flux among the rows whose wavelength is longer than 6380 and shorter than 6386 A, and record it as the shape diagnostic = 86.07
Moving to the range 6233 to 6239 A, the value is 79.64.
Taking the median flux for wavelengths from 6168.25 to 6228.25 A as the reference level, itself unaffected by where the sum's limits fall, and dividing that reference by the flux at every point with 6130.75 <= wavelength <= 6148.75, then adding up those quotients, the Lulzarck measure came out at 11.03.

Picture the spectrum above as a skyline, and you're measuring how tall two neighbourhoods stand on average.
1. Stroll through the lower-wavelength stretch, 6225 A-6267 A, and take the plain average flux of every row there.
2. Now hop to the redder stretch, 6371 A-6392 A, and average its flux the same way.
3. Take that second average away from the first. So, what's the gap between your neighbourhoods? -8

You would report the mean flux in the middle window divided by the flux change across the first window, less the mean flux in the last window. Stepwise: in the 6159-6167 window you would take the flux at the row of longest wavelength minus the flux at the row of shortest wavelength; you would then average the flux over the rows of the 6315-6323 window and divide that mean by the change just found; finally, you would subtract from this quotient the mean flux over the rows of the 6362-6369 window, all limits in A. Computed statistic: -43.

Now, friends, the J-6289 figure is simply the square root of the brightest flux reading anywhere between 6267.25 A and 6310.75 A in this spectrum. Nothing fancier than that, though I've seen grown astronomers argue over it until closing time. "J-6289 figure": 10.2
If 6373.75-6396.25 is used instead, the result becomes 10.1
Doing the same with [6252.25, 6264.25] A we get 9.7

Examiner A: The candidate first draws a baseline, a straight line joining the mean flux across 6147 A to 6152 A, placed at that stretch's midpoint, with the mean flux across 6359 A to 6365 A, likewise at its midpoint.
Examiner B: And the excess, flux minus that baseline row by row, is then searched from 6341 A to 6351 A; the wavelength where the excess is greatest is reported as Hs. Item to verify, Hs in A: 6346.0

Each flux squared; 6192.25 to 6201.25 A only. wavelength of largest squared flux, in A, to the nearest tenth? 6196.0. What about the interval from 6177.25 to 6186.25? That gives 6178.0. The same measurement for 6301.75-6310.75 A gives 6307.0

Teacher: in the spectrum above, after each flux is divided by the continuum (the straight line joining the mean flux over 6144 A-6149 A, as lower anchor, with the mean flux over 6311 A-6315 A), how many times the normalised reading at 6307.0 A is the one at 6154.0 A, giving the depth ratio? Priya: 0.87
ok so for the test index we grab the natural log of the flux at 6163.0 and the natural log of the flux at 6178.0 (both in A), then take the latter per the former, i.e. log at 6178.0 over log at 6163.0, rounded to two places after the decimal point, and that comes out 1.16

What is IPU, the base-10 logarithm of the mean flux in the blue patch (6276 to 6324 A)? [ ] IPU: 1.97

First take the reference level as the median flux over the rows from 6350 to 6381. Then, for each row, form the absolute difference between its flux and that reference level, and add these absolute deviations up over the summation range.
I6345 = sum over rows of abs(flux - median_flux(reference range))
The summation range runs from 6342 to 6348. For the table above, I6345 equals 12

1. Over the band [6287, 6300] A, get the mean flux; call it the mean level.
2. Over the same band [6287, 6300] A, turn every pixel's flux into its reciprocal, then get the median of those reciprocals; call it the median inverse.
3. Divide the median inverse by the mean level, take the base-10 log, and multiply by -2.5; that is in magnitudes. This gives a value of 9.82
